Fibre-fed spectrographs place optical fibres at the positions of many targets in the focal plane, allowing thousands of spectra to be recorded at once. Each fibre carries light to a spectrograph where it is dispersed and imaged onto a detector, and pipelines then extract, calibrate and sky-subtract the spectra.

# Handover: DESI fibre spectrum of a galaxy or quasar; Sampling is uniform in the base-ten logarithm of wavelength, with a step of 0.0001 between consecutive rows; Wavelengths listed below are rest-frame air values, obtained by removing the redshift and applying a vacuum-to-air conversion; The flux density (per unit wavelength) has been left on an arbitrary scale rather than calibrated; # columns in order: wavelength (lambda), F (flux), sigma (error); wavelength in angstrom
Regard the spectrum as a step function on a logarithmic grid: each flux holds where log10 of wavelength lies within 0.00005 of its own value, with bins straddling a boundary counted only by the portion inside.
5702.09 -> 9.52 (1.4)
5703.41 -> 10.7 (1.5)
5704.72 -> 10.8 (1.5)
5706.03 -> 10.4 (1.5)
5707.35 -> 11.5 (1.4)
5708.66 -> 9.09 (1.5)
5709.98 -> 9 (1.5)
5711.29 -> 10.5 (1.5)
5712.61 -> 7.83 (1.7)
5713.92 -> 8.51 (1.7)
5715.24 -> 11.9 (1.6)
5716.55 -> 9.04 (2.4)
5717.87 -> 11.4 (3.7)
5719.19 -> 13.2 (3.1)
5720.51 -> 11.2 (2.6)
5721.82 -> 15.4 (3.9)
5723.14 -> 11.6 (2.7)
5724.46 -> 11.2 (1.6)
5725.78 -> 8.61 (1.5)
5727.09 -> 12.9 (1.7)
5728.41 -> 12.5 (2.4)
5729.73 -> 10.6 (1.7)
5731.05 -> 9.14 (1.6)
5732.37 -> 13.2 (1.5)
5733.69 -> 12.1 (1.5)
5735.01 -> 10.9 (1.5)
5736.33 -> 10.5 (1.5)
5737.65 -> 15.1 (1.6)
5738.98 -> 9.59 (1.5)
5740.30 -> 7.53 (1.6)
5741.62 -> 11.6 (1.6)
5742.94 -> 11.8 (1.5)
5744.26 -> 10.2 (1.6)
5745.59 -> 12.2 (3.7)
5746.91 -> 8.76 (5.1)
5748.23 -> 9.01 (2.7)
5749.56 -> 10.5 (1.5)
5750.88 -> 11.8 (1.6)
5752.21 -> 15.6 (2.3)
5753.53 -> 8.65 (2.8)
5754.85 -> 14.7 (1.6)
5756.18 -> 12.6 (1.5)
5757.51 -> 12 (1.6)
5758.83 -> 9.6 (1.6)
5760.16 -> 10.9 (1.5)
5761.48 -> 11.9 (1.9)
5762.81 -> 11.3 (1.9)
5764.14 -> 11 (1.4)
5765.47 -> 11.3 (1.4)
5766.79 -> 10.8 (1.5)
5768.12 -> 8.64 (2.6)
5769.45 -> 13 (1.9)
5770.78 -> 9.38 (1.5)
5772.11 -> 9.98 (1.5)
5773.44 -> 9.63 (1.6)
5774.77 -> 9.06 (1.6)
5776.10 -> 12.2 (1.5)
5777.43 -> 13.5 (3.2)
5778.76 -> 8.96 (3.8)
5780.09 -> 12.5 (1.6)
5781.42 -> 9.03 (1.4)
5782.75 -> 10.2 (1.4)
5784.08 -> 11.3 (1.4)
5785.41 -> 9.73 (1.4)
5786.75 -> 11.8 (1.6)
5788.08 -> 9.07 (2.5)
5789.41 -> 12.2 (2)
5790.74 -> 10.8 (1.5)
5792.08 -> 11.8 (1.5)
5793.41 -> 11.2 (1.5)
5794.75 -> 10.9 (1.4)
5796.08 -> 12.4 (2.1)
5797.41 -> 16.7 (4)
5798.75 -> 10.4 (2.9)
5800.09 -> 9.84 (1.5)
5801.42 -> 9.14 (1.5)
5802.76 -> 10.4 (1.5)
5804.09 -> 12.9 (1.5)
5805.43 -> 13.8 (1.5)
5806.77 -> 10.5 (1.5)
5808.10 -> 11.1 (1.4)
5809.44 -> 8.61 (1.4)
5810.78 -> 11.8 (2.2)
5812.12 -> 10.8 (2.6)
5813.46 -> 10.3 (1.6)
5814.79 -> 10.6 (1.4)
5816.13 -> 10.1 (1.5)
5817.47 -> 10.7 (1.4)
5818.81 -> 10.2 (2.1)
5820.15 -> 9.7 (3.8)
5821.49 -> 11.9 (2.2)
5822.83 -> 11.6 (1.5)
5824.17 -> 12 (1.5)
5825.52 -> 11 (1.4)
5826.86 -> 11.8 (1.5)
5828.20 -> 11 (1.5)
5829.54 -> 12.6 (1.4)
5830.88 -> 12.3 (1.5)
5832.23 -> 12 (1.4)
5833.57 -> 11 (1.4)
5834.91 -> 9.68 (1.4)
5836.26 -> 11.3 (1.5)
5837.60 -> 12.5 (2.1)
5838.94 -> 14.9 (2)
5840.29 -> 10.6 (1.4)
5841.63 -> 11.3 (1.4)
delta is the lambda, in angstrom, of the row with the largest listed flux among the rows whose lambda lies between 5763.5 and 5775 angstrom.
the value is 5769.45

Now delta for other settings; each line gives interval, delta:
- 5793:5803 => 5797.41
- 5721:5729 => 5721.82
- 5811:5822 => 5821.49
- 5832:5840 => 5838.94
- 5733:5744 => 5737.65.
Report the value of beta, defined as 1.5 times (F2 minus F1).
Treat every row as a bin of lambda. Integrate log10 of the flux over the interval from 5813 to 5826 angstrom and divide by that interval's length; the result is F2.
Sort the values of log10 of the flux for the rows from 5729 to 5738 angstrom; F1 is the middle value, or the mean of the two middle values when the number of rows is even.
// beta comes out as -0.007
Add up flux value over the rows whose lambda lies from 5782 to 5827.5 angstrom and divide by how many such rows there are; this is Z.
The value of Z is 11.1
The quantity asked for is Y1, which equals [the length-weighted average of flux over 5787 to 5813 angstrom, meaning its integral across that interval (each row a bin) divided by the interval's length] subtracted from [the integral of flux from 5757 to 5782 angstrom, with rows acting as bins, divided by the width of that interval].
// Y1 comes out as -0.51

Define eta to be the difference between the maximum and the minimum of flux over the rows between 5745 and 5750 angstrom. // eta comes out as 3.4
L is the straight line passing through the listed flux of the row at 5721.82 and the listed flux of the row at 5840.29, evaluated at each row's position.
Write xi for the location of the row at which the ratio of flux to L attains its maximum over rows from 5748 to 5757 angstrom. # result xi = 5752.21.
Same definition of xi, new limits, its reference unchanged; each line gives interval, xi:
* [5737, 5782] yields 5752.21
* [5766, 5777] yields 5769.45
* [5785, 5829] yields 5797.41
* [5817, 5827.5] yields 5824.17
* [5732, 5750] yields 5737.65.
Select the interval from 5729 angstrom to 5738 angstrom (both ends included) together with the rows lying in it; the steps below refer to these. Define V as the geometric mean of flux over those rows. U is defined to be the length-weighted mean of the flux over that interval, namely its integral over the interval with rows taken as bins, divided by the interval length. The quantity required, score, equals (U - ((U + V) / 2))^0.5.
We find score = 0.119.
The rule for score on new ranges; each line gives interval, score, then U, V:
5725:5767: 0.282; 11.2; 11.1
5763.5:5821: 0.234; 10.9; 10.8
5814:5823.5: 0.122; 10.7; 10.7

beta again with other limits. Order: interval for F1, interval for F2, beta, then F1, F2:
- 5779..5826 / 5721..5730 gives 0.054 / 1.03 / 1.07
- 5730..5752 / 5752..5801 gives 0.019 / 1.03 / 1.04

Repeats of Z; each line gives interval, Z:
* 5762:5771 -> 10.8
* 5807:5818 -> 10.5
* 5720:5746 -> 11.4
